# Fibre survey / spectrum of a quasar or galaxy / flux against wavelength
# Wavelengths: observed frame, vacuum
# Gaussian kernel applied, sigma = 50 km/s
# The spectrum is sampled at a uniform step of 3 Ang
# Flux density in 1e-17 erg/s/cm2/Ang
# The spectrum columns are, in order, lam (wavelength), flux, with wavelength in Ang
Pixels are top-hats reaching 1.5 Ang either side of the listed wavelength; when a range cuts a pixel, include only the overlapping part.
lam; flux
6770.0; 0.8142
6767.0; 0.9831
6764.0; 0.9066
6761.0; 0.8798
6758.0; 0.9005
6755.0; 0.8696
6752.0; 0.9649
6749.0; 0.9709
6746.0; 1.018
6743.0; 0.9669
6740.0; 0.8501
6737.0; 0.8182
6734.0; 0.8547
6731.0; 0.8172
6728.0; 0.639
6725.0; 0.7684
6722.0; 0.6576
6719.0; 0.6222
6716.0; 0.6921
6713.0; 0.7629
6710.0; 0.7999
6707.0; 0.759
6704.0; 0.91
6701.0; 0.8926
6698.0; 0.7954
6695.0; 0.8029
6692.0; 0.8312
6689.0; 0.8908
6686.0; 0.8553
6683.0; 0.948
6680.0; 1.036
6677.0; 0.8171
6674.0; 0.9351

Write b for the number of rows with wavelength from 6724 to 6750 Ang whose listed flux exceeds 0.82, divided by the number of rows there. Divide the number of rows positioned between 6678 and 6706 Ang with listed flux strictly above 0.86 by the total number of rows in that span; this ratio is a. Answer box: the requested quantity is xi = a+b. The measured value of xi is 1.1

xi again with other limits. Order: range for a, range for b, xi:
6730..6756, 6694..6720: 0.8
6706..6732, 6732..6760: 0.9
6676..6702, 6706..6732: 0.4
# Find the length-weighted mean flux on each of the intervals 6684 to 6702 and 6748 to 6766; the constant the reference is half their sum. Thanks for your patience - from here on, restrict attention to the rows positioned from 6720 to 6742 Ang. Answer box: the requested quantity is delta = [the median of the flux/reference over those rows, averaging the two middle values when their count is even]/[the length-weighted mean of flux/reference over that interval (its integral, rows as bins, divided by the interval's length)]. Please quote 1.06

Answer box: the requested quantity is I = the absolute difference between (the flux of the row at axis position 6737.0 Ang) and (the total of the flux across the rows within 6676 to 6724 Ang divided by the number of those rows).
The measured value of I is 0.001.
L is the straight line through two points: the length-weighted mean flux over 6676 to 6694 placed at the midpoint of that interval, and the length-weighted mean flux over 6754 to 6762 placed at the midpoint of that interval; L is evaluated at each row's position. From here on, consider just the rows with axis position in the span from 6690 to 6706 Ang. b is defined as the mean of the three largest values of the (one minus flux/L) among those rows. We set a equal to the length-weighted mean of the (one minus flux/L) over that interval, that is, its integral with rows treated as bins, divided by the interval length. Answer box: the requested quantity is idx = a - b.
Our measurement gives -0.0399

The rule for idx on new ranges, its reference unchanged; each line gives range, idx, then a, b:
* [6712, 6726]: -0.0435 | 0.22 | 0.26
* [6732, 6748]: -0.0683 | -0.02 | 0.05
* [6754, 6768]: -0.0269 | -0.03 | 0.00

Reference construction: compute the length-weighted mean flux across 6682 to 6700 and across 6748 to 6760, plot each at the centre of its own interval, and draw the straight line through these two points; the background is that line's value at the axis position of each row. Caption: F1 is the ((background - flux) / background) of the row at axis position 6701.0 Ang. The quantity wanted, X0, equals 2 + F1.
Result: 1.97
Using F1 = -0.03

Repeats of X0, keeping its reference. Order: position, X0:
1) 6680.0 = 1.77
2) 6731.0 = 2.09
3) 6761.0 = 2.05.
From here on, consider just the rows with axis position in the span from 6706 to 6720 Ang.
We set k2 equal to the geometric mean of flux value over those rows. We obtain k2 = 0.72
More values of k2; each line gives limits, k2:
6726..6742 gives 0.79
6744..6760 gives 0.94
